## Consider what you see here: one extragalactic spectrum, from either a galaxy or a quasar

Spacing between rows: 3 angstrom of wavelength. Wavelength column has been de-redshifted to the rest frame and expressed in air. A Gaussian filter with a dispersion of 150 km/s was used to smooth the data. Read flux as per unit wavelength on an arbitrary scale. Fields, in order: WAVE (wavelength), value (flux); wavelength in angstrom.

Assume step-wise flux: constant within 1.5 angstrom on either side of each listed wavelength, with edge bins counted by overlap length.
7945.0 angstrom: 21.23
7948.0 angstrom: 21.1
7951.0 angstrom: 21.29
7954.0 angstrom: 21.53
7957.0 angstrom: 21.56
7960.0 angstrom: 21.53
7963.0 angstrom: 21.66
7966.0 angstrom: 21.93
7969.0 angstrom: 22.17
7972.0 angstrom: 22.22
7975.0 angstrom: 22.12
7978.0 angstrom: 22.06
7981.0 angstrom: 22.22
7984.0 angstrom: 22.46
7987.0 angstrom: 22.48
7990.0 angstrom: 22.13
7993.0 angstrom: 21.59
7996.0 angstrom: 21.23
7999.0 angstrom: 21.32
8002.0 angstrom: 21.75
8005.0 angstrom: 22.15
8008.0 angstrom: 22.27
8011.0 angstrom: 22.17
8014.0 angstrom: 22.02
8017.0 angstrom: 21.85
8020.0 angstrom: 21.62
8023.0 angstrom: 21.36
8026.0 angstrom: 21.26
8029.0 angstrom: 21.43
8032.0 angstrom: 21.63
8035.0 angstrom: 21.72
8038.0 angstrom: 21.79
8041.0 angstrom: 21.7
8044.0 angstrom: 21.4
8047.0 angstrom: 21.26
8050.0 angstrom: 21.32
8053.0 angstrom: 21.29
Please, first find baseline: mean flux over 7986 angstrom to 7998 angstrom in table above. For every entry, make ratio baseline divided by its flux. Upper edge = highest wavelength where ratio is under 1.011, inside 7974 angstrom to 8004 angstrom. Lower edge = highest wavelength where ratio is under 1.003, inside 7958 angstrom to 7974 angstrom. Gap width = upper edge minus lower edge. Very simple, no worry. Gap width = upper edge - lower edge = 30 angstrom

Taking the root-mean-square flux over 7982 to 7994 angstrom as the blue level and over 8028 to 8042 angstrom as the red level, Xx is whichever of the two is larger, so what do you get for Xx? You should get 22.2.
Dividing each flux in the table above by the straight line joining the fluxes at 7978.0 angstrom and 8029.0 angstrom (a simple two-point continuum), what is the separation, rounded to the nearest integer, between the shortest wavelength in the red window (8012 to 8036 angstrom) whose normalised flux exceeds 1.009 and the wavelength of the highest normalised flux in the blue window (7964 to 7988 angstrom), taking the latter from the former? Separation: 27 angstrom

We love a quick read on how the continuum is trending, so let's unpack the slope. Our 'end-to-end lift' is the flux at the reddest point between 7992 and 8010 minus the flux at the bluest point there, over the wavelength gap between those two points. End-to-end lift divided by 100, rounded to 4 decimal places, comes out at 0.0005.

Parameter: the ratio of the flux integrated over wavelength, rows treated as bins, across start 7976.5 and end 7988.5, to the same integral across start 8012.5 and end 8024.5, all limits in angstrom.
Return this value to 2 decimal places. 1.03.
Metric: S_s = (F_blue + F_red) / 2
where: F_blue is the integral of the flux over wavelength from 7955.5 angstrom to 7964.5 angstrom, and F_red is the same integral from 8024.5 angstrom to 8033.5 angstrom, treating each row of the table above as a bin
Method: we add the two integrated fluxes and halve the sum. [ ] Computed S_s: 194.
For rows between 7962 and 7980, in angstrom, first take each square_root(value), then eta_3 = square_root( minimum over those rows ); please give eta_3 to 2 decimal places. 2.16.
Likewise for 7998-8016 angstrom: 2.15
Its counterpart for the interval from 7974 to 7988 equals 2.17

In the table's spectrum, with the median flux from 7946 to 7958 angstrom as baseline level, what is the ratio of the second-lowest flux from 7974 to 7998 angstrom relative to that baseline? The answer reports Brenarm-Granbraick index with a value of 1.01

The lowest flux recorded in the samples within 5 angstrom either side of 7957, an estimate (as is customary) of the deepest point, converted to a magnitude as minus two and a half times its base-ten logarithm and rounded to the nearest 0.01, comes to -3.33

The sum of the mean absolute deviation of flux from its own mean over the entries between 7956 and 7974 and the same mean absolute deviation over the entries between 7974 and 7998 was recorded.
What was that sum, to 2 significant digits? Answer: 0.57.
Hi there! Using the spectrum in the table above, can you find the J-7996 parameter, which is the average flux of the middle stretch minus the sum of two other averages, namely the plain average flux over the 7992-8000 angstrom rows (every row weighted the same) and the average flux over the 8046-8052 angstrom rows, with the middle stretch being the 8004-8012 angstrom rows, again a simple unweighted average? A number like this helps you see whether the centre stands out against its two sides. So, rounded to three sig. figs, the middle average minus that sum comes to -20.5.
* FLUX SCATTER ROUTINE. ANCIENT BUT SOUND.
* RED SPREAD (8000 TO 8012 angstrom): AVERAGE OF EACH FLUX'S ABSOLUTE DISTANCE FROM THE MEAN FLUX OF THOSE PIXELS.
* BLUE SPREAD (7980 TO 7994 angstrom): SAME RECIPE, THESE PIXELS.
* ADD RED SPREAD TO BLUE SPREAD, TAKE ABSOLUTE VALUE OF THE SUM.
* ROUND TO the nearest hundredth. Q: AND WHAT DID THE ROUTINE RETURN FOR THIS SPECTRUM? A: 0.42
